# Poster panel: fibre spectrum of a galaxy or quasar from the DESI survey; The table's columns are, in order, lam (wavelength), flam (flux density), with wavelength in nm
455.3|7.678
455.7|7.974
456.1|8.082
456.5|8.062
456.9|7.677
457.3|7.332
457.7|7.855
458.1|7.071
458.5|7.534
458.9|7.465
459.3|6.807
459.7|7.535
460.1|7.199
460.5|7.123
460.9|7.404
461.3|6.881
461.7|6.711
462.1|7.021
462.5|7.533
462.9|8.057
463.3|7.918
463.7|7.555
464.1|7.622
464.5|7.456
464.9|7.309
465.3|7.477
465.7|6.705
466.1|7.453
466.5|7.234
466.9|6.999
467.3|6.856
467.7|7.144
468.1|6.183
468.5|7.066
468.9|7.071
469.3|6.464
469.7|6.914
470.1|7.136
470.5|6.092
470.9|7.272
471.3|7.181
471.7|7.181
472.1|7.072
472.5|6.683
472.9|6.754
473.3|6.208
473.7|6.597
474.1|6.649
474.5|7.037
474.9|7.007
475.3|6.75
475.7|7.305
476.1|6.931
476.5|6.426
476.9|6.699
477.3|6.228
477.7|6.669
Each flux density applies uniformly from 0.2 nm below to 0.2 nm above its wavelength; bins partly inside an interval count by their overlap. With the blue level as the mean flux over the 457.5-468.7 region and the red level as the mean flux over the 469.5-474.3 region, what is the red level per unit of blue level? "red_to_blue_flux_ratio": 0.939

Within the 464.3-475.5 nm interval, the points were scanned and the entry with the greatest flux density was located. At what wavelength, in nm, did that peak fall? 465.3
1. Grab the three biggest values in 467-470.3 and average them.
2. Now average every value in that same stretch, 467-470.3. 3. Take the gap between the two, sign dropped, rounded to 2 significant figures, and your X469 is 0.26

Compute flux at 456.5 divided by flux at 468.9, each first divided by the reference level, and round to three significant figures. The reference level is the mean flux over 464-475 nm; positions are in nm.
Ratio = 1.14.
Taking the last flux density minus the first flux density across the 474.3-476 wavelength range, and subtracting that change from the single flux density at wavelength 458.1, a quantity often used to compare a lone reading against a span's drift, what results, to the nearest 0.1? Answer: 6.8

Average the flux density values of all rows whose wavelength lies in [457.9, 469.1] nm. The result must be 7.2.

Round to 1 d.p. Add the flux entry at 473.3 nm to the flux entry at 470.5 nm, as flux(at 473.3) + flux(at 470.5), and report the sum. 12.3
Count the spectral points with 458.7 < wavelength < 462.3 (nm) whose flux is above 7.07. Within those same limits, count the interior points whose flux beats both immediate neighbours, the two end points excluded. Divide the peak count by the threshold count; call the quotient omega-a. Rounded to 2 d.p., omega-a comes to 0.40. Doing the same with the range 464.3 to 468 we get 0.33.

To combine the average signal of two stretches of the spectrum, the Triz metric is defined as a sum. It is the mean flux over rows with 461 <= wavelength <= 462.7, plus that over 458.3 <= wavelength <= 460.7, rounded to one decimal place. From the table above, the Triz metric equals 14.3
